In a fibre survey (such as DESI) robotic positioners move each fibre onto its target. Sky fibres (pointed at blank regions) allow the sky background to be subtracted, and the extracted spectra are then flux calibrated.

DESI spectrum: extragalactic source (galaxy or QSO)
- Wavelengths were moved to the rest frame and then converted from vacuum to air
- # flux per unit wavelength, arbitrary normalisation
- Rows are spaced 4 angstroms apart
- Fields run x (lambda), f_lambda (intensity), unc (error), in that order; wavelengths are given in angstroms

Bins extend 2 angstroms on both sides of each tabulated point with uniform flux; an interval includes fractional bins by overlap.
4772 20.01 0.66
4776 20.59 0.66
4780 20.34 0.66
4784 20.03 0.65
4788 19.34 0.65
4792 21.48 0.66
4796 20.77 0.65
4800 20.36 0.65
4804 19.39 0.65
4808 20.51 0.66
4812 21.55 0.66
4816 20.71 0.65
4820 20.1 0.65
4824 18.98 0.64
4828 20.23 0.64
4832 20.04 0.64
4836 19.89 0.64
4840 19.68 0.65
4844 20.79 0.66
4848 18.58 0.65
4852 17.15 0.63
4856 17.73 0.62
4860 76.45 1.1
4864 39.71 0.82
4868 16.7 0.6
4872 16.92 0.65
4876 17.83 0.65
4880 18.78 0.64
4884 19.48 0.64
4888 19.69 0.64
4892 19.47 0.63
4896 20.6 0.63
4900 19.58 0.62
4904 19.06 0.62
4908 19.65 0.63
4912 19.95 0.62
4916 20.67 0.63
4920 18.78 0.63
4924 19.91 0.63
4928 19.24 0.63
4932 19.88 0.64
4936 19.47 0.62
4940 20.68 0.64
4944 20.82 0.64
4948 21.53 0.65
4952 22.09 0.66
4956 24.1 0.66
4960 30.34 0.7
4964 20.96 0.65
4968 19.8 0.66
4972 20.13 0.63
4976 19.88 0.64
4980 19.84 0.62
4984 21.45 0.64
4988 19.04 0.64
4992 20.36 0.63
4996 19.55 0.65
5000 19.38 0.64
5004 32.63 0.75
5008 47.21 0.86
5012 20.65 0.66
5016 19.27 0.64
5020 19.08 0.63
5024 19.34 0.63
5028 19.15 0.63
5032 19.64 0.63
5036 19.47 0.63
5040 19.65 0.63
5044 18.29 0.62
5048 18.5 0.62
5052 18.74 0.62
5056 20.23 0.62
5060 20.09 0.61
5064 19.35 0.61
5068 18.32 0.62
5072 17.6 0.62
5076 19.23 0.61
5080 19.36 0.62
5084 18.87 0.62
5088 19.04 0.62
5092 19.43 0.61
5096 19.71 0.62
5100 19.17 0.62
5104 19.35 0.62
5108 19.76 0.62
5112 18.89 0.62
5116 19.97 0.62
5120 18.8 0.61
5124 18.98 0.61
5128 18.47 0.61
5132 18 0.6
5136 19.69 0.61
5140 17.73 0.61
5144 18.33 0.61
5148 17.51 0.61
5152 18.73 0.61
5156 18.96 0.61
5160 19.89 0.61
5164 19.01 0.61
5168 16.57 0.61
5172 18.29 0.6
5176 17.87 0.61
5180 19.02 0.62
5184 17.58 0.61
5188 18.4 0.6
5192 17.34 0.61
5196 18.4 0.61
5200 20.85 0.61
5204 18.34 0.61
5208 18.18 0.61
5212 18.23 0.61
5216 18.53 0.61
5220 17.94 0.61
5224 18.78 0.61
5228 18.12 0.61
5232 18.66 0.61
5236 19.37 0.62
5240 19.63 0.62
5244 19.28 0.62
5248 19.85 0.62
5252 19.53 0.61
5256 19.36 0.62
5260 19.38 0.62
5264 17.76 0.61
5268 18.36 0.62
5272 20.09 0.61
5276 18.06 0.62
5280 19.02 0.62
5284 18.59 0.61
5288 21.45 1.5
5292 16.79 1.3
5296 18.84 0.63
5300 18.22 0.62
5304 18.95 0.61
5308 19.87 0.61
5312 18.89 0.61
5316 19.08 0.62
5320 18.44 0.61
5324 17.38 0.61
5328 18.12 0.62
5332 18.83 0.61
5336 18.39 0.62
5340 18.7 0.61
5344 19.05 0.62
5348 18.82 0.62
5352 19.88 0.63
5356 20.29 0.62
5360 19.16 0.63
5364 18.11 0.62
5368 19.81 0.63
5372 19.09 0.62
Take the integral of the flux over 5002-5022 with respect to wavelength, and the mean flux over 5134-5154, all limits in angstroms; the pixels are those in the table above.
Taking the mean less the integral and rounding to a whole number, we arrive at -537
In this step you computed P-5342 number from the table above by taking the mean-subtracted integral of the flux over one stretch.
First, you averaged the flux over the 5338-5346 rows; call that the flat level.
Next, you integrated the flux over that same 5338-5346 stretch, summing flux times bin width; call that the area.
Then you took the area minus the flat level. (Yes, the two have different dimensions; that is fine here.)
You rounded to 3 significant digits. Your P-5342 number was 132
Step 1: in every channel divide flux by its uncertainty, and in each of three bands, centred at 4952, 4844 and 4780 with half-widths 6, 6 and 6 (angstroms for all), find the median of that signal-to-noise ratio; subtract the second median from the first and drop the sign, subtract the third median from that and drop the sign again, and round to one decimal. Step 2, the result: 27.6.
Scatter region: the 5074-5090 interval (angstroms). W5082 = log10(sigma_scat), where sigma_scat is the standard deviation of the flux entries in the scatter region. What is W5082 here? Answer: -0.7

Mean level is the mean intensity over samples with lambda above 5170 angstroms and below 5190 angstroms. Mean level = 18.2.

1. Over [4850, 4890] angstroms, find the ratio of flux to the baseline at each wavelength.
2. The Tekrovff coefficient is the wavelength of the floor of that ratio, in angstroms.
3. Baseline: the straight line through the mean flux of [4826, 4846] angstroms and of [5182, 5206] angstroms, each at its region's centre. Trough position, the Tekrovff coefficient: 4868 angstroms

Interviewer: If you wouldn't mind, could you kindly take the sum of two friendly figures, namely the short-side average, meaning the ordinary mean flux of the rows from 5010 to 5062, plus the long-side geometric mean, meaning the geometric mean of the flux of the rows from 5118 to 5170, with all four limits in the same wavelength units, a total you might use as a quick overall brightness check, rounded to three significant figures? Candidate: 37.9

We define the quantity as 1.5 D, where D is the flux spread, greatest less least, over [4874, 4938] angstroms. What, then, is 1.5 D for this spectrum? 4.3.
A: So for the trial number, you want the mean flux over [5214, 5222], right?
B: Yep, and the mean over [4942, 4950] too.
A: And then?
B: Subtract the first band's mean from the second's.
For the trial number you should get 2.9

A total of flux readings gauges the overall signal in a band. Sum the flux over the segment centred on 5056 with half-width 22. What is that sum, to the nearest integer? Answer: 209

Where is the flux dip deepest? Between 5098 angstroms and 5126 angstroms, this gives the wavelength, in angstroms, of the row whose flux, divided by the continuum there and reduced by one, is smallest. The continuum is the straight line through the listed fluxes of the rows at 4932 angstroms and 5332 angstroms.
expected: 5120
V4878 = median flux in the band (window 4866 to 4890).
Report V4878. 18.3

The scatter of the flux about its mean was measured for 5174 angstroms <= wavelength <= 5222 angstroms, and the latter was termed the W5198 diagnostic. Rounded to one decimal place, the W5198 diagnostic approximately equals 0.9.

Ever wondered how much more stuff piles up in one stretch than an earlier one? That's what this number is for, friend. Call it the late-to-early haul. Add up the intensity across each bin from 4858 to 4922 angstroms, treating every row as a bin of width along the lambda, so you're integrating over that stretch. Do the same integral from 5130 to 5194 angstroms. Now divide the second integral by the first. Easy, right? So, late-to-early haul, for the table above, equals 0.76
